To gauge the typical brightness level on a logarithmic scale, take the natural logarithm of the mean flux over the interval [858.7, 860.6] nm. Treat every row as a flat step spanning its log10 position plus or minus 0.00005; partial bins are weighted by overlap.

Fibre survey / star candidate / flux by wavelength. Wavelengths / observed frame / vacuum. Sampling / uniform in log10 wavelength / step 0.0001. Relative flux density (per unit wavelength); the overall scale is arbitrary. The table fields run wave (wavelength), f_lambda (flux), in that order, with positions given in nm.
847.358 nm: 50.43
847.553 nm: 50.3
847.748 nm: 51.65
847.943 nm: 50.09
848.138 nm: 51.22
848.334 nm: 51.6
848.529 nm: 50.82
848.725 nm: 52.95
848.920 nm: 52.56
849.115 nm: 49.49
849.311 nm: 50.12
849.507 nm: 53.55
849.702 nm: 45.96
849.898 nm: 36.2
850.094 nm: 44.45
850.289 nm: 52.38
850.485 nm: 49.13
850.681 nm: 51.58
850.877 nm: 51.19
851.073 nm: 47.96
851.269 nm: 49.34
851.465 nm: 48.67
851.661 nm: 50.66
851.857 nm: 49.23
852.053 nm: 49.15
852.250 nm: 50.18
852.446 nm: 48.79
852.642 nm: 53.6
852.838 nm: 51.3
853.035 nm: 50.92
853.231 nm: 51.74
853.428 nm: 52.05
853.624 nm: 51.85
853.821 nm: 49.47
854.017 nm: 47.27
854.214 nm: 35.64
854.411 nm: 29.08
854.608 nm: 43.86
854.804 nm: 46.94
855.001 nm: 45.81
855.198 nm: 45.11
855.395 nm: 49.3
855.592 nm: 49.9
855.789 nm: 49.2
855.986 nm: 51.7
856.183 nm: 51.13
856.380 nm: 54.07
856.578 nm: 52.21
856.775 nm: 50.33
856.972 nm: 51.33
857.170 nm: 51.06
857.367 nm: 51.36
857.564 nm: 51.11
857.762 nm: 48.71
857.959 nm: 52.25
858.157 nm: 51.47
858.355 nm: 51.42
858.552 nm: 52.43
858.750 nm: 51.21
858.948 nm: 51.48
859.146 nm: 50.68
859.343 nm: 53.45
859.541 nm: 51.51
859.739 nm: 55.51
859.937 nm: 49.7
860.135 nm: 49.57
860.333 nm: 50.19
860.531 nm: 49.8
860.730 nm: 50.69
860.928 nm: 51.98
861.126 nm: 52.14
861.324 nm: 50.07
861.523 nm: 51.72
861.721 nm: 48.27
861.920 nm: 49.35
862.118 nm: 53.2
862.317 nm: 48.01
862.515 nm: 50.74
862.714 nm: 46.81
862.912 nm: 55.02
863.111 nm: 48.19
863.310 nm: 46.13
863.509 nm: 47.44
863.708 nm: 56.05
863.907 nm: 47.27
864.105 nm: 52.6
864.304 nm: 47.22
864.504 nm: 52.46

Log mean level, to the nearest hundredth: 3.94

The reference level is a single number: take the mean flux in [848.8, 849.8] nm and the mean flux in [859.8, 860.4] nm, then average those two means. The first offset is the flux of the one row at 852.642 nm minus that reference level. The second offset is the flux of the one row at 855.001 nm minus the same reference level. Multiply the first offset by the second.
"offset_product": -15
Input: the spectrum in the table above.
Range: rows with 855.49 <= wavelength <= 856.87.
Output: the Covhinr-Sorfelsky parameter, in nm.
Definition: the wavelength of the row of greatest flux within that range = 856.380 nm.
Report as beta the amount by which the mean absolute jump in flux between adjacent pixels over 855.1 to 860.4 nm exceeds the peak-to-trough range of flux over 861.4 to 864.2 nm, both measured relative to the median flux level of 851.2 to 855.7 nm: -8.3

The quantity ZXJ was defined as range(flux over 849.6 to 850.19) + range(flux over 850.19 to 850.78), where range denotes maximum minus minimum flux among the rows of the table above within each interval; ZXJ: 13.0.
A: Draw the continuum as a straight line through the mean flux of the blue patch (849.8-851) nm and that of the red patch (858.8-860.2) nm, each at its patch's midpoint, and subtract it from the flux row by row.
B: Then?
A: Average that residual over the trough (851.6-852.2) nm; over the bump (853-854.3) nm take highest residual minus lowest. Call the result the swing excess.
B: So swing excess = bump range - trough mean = 15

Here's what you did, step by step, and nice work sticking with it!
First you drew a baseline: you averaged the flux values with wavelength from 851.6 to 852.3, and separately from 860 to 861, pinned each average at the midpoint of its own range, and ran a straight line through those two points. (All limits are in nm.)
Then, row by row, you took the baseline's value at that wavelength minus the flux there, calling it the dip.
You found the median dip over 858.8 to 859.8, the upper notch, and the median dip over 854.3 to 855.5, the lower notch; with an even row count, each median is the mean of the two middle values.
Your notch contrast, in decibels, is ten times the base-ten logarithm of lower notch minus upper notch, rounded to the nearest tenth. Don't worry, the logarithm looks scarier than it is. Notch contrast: 7.6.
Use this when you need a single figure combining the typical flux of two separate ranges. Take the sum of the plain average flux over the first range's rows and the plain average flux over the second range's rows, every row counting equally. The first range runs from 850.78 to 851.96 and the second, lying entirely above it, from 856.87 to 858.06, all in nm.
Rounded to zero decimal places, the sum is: 100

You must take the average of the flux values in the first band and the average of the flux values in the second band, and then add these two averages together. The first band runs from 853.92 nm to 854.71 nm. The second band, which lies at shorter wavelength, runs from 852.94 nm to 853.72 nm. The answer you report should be 91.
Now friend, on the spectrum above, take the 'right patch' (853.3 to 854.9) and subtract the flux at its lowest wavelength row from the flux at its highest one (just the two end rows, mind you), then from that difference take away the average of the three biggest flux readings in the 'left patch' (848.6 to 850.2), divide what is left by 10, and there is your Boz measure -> -5.81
